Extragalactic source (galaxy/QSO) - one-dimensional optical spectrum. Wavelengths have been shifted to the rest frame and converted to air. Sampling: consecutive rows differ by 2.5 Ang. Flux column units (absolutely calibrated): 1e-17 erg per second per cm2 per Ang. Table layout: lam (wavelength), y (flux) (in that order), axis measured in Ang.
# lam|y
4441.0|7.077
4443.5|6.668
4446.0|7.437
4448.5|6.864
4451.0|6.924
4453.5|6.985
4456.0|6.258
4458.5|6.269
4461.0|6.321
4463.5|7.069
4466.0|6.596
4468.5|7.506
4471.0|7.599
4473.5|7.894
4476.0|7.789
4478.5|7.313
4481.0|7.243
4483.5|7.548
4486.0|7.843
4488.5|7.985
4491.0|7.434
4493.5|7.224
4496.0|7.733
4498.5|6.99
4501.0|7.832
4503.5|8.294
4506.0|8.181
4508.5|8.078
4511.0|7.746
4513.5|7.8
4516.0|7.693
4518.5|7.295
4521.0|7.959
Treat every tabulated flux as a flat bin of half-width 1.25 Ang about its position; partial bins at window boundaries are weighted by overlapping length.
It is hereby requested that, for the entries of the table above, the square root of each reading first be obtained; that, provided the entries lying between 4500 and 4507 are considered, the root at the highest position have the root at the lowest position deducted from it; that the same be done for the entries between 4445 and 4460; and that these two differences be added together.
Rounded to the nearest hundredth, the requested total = -0.16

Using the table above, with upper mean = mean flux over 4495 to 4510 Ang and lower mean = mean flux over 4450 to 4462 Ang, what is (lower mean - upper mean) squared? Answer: 1.7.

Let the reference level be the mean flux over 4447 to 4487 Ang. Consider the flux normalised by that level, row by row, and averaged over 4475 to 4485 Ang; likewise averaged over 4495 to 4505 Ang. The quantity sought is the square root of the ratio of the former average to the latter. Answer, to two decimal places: 0.98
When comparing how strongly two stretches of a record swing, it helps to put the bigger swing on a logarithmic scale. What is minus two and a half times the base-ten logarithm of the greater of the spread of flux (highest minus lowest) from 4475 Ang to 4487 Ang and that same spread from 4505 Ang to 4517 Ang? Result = 0.55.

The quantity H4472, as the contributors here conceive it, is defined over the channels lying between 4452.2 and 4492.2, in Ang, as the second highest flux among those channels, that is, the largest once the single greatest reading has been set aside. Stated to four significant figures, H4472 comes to 7.894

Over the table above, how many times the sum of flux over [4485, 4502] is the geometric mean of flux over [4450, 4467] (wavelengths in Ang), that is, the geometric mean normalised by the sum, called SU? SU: 0.125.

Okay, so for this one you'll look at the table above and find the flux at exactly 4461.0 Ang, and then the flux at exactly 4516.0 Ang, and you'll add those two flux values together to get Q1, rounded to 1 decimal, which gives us 14.0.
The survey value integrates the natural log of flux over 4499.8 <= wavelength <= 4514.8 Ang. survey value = 31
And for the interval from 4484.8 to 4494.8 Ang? 20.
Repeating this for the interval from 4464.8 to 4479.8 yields 30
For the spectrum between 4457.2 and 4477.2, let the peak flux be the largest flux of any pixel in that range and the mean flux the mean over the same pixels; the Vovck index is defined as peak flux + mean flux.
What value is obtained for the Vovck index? 15.0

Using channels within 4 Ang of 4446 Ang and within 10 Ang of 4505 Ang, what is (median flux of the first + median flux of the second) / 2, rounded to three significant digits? 7.34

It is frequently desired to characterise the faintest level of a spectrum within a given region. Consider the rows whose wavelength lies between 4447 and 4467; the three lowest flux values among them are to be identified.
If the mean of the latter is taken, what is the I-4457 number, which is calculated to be 6.3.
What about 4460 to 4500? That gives 6.6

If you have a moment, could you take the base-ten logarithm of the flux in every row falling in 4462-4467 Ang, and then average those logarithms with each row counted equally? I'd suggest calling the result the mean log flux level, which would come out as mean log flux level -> 0.83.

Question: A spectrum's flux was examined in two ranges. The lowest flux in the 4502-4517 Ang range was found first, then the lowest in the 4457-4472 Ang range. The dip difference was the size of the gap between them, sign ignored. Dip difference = 1.4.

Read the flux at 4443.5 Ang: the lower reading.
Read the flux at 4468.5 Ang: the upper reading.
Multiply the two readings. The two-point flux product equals 50.1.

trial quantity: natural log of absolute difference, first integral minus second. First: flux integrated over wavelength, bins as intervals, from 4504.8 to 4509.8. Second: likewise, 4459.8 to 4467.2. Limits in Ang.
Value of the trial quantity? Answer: 2.2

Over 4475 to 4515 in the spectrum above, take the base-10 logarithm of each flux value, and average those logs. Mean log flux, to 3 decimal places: 0.885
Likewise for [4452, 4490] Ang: 0.857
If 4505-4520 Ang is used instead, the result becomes 0.892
